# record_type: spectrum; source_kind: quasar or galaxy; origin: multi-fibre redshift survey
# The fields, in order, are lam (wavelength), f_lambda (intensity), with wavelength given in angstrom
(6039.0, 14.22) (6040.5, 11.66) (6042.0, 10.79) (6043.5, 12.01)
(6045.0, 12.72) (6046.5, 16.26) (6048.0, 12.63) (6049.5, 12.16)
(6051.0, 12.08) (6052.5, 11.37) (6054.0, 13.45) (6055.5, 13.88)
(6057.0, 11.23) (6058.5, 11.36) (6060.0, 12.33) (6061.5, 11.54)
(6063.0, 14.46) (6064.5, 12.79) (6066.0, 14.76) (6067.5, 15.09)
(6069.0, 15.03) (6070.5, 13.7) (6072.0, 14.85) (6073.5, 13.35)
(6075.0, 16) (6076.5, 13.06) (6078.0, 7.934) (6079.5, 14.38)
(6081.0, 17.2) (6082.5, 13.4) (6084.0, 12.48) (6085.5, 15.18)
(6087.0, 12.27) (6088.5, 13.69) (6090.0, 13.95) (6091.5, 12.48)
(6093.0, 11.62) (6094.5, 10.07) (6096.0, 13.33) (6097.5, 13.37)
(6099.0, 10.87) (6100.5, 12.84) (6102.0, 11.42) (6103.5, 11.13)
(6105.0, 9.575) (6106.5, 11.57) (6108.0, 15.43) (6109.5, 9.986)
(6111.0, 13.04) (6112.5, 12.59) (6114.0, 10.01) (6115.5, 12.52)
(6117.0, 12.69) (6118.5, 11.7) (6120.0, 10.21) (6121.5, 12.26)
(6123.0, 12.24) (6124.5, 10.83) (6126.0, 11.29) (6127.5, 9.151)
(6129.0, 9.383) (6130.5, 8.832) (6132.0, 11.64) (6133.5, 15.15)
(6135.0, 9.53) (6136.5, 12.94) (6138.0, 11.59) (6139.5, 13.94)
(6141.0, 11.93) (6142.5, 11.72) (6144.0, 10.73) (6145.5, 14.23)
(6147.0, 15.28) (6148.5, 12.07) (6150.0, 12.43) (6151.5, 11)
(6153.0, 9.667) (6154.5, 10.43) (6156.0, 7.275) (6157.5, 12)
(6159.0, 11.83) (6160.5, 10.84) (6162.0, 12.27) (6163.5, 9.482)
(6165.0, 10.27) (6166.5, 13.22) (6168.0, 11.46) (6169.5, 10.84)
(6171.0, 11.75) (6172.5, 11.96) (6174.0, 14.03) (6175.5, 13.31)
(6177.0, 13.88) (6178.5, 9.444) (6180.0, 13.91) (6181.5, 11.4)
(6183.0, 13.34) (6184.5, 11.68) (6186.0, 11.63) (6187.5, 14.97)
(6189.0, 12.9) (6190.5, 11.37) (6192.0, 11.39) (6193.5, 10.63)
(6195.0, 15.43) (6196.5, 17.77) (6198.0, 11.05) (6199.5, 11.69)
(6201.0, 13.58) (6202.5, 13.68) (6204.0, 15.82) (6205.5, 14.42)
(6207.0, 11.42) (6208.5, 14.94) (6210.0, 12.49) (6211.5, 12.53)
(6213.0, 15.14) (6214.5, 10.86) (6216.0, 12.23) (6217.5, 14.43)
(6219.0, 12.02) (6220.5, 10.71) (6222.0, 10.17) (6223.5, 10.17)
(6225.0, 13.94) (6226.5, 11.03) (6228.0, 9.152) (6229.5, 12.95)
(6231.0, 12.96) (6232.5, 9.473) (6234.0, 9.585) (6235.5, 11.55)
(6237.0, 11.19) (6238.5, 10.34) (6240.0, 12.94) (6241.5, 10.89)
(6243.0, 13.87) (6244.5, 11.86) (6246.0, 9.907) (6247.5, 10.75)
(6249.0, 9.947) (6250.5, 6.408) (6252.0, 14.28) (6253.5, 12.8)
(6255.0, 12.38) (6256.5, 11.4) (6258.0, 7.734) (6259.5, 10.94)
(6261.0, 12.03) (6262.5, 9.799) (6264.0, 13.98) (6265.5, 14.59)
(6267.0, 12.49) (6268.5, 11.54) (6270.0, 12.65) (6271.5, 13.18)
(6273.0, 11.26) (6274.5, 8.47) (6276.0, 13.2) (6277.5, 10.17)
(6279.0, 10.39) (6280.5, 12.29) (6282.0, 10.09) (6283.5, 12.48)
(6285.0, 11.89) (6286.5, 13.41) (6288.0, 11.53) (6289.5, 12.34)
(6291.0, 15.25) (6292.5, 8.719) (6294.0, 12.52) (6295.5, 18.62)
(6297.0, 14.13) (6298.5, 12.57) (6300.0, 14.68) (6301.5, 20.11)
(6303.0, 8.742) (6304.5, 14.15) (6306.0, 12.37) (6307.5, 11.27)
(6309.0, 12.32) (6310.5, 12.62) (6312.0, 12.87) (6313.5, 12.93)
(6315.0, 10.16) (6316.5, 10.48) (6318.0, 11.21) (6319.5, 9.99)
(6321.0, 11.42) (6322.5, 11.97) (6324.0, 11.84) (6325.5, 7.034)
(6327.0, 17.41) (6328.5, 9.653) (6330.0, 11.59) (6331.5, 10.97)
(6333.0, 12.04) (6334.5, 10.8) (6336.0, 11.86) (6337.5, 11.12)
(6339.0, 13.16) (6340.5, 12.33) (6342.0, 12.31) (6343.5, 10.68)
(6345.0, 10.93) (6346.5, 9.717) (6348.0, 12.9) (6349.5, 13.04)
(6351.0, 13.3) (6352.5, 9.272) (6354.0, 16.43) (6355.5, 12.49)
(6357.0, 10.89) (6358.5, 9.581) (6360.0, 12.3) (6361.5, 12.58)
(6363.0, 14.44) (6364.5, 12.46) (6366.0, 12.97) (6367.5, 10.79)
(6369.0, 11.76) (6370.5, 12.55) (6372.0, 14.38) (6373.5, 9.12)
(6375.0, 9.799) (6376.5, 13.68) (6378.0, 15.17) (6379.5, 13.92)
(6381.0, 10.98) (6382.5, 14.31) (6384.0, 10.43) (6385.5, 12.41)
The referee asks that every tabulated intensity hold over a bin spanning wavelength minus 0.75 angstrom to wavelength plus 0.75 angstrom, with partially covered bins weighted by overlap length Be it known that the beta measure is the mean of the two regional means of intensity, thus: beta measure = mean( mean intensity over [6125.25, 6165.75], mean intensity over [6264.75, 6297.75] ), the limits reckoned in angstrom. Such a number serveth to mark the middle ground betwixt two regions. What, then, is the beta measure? 11.8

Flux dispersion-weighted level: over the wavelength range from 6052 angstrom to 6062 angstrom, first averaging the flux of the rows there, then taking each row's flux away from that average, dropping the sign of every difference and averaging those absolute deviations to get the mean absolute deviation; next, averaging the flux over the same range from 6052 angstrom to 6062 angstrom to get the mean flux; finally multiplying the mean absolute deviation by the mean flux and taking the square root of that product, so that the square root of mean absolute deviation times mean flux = 3.32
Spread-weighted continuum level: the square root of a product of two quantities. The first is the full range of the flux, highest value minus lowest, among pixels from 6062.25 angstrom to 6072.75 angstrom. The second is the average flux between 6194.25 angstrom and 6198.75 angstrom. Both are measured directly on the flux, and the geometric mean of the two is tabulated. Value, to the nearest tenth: 5.8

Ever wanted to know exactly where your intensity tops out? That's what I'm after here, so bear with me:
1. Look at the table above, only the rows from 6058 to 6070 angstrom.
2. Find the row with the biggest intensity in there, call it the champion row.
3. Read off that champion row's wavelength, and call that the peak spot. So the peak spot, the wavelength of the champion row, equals 6067.5 angstrom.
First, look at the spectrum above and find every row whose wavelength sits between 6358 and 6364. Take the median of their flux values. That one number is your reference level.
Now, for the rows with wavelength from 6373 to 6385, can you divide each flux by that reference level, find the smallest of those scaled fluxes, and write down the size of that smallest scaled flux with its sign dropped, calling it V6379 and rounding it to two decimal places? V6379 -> 0.73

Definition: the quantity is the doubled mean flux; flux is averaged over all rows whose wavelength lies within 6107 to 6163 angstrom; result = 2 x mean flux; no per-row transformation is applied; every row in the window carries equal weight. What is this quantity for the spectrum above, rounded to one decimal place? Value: 23.3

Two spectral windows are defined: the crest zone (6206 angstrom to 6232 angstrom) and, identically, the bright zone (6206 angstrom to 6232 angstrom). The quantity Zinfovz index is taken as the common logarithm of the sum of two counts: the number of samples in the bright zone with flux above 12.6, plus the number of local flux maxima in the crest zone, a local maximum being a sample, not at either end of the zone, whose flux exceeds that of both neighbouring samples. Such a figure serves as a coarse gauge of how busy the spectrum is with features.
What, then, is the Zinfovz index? 1.00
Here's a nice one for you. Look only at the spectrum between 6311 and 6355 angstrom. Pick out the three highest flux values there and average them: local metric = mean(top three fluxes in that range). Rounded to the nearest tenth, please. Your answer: 15.7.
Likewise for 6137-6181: 14.5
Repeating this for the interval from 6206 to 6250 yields 14.8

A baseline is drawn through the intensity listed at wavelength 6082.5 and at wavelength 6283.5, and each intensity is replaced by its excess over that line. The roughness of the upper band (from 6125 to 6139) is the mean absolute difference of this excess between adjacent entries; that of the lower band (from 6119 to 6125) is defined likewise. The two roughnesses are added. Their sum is 3.6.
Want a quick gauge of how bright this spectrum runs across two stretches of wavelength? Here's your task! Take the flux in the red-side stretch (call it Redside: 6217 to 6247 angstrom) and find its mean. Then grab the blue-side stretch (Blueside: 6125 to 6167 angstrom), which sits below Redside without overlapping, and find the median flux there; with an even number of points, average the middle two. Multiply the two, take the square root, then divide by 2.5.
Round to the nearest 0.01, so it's 4.61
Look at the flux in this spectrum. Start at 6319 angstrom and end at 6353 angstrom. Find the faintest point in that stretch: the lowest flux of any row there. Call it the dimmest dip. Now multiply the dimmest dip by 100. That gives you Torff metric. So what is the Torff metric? 703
